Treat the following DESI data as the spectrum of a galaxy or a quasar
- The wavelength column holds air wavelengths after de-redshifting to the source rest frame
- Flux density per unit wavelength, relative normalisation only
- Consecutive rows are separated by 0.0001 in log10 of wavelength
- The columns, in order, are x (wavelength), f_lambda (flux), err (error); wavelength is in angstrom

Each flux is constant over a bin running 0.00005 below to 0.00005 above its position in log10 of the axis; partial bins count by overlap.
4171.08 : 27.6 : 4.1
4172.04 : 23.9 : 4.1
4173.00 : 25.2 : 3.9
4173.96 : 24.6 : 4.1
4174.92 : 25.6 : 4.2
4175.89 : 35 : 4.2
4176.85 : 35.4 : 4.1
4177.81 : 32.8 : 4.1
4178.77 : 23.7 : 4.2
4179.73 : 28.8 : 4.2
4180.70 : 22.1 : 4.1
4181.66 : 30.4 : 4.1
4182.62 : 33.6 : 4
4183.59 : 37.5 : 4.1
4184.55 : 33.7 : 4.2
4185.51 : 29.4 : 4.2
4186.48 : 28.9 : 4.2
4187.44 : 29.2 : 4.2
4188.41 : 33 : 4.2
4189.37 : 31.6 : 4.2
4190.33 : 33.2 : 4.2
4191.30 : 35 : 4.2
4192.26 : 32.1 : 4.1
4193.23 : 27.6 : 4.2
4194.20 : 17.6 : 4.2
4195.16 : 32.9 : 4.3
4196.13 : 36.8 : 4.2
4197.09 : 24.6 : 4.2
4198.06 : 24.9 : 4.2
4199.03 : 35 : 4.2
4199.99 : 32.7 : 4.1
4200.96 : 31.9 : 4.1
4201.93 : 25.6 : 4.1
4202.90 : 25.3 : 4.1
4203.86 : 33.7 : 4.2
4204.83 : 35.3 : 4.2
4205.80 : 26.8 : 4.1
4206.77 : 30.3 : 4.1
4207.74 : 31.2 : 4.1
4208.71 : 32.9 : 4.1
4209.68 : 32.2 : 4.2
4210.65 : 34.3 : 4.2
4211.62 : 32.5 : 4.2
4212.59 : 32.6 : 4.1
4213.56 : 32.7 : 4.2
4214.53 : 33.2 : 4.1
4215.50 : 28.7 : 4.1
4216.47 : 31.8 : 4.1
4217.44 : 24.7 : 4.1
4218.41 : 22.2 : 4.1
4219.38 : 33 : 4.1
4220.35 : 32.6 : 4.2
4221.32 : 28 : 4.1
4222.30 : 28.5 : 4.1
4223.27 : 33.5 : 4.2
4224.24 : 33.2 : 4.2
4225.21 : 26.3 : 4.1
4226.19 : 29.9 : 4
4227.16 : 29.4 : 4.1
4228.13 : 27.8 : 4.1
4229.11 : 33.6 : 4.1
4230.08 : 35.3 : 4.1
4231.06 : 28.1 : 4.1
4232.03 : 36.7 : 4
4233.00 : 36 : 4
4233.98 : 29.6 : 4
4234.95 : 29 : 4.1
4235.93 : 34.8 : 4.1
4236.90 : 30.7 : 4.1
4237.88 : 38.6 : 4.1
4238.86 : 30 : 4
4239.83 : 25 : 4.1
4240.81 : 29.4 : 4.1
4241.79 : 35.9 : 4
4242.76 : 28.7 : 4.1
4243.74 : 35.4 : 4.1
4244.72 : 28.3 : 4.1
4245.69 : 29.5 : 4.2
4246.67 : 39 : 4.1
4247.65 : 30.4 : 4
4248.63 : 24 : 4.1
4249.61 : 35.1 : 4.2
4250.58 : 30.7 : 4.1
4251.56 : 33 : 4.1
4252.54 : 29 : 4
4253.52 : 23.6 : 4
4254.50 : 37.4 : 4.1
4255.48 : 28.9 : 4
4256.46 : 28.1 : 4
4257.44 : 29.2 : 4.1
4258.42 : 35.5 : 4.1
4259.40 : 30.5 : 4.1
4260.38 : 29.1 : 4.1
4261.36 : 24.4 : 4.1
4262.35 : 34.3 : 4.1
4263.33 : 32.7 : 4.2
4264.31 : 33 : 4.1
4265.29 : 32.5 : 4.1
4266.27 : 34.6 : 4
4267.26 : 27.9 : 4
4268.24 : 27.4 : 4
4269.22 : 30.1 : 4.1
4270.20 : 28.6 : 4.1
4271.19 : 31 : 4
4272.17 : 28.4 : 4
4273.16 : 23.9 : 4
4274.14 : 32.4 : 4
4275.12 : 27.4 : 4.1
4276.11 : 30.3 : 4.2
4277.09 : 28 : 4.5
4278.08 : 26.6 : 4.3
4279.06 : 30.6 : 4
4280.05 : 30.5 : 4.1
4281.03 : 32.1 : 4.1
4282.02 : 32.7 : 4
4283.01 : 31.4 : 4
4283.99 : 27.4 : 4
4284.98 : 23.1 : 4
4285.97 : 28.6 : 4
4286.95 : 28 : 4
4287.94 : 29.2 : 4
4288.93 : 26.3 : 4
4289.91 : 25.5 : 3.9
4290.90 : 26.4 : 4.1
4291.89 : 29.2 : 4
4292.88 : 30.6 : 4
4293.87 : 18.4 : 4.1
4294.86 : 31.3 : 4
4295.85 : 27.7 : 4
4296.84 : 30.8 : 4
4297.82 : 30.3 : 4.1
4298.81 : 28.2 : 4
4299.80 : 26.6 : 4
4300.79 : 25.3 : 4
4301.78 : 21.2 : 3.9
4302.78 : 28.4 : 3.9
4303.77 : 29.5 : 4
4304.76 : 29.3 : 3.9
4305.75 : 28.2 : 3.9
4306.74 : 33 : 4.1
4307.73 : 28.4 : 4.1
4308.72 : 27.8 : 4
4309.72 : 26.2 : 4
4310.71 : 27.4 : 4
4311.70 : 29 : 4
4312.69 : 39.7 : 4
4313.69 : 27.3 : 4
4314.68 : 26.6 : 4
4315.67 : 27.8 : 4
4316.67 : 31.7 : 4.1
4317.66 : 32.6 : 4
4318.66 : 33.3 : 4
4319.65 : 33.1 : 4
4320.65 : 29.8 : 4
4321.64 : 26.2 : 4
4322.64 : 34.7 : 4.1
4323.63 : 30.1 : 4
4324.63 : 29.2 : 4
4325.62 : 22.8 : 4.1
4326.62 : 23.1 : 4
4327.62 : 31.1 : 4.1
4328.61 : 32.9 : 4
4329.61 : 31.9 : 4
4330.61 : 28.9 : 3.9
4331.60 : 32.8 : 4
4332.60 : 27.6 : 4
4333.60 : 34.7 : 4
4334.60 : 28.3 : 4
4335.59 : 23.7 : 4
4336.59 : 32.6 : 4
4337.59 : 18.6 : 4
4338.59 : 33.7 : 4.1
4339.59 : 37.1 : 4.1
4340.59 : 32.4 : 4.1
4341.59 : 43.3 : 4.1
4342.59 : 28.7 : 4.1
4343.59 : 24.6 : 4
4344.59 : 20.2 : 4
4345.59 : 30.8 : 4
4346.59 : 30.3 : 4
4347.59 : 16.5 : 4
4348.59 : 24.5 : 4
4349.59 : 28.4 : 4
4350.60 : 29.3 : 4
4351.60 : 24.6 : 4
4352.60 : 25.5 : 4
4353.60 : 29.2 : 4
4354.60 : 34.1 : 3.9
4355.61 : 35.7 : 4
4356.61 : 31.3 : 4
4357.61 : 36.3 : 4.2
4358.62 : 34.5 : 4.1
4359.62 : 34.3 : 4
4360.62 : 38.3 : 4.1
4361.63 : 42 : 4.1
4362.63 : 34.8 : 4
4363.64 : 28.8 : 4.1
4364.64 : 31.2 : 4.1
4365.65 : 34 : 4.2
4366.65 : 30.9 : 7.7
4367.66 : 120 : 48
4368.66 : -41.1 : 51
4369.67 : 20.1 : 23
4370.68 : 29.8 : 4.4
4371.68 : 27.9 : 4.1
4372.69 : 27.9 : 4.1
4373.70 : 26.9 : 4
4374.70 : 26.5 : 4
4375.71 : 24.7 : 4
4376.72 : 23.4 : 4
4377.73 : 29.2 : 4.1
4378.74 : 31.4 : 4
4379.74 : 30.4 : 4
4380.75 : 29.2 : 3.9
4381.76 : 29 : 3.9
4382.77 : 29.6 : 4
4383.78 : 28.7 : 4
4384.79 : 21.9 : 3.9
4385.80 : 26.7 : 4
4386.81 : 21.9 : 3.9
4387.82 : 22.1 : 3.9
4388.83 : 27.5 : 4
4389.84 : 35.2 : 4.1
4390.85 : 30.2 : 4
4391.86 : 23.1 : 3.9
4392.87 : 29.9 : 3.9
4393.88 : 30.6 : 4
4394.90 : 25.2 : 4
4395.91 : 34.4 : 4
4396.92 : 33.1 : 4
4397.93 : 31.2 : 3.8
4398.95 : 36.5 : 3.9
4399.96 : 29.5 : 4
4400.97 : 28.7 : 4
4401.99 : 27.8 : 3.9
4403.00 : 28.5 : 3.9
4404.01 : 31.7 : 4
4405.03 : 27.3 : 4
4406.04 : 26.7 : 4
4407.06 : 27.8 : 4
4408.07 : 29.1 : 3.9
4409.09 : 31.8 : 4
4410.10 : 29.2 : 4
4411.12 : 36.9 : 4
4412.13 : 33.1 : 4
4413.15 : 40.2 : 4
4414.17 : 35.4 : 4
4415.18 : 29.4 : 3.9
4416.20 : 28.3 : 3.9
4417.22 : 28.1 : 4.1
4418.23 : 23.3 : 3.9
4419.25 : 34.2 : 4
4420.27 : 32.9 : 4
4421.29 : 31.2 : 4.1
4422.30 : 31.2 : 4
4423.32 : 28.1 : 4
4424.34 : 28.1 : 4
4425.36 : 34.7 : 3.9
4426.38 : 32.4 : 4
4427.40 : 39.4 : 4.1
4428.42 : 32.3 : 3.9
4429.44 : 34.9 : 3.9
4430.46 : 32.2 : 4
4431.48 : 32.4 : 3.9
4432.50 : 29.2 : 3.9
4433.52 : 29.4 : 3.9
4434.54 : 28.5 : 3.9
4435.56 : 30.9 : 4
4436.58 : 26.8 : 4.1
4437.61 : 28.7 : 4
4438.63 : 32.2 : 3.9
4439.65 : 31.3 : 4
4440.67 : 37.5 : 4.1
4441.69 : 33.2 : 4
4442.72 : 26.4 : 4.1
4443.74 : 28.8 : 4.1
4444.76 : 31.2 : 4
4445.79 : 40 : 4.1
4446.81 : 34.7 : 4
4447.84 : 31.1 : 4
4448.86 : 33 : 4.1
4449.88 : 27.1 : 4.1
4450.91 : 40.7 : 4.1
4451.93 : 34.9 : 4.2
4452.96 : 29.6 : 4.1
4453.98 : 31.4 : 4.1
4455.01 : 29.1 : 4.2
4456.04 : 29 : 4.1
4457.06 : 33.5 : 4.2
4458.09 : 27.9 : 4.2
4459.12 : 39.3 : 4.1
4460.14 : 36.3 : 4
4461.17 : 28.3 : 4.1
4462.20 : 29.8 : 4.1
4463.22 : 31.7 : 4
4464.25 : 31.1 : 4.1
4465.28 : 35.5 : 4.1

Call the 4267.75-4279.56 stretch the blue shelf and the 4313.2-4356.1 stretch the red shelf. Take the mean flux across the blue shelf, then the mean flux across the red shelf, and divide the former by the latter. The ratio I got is 0.980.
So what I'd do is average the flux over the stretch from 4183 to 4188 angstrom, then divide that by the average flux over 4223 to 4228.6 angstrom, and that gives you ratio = 1.06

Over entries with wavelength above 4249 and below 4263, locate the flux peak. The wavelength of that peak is 4254.50 angstrom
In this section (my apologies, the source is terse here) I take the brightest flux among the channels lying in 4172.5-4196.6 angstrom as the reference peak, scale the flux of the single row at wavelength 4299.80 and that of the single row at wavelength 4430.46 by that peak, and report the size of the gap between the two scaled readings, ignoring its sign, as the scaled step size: 0.15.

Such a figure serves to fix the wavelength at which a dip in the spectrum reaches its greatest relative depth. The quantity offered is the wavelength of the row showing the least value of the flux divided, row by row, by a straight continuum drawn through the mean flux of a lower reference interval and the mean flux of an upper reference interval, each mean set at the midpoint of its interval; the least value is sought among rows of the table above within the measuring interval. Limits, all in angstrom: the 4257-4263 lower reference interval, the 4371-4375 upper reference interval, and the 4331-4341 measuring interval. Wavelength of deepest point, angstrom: 4337.59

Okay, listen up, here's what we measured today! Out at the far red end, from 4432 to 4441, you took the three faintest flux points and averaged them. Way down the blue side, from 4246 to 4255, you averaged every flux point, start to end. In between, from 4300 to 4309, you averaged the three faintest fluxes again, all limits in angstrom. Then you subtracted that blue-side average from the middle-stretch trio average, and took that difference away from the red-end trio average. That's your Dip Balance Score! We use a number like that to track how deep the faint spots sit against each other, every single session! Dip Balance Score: 35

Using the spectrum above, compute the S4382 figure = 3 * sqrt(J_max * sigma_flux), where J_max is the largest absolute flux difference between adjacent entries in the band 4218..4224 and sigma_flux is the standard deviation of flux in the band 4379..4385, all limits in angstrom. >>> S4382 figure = 17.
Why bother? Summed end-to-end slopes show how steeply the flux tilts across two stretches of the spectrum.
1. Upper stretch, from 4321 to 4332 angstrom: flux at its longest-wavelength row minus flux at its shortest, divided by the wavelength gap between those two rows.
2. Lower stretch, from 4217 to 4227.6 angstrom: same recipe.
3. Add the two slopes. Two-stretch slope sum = 1.1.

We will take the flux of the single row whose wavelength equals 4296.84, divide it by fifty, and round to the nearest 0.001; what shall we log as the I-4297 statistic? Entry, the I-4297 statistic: 0.616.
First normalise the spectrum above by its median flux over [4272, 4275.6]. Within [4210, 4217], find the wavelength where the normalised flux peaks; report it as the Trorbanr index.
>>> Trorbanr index 4210.65 angstrom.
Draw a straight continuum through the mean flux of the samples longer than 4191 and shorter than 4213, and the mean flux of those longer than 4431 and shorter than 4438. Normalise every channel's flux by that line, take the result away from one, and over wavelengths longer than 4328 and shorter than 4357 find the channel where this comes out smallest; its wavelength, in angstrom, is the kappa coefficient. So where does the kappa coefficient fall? 4341.59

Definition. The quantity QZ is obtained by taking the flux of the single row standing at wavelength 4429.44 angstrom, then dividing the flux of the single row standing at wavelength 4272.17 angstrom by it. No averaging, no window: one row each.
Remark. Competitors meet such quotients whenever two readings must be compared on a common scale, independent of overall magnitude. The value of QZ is 0.81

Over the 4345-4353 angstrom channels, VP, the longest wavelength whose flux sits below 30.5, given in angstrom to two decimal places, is 4352.60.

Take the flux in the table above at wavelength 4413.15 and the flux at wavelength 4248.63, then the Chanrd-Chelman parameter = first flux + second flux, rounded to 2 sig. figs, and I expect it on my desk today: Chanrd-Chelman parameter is 64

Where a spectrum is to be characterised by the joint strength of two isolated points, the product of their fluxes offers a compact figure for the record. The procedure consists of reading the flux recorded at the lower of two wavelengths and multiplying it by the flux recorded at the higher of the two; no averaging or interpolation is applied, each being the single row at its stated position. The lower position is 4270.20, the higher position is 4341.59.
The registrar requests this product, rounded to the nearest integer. 1238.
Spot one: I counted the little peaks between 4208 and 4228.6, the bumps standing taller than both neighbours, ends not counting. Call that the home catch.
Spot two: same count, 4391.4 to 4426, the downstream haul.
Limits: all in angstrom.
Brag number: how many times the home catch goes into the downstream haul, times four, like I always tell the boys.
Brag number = 5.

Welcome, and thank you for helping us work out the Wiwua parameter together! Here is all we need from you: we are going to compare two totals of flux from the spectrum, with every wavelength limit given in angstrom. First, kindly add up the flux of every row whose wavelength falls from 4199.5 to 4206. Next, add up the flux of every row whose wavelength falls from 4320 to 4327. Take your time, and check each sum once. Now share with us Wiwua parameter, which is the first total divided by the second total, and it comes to 1.08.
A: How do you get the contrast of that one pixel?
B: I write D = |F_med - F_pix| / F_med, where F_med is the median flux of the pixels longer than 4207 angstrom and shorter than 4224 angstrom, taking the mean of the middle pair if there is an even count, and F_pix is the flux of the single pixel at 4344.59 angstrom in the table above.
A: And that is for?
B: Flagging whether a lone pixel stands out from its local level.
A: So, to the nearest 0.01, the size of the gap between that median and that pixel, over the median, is 0.38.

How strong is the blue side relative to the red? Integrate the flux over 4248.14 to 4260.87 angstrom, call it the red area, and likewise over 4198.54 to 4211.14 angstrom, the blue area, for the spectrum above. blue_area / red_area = 1.02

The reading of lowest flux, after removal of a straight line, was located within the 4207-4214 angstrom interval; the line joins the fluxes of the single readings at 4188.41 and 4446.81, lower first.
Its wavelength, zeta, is 4207.74 angstrom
